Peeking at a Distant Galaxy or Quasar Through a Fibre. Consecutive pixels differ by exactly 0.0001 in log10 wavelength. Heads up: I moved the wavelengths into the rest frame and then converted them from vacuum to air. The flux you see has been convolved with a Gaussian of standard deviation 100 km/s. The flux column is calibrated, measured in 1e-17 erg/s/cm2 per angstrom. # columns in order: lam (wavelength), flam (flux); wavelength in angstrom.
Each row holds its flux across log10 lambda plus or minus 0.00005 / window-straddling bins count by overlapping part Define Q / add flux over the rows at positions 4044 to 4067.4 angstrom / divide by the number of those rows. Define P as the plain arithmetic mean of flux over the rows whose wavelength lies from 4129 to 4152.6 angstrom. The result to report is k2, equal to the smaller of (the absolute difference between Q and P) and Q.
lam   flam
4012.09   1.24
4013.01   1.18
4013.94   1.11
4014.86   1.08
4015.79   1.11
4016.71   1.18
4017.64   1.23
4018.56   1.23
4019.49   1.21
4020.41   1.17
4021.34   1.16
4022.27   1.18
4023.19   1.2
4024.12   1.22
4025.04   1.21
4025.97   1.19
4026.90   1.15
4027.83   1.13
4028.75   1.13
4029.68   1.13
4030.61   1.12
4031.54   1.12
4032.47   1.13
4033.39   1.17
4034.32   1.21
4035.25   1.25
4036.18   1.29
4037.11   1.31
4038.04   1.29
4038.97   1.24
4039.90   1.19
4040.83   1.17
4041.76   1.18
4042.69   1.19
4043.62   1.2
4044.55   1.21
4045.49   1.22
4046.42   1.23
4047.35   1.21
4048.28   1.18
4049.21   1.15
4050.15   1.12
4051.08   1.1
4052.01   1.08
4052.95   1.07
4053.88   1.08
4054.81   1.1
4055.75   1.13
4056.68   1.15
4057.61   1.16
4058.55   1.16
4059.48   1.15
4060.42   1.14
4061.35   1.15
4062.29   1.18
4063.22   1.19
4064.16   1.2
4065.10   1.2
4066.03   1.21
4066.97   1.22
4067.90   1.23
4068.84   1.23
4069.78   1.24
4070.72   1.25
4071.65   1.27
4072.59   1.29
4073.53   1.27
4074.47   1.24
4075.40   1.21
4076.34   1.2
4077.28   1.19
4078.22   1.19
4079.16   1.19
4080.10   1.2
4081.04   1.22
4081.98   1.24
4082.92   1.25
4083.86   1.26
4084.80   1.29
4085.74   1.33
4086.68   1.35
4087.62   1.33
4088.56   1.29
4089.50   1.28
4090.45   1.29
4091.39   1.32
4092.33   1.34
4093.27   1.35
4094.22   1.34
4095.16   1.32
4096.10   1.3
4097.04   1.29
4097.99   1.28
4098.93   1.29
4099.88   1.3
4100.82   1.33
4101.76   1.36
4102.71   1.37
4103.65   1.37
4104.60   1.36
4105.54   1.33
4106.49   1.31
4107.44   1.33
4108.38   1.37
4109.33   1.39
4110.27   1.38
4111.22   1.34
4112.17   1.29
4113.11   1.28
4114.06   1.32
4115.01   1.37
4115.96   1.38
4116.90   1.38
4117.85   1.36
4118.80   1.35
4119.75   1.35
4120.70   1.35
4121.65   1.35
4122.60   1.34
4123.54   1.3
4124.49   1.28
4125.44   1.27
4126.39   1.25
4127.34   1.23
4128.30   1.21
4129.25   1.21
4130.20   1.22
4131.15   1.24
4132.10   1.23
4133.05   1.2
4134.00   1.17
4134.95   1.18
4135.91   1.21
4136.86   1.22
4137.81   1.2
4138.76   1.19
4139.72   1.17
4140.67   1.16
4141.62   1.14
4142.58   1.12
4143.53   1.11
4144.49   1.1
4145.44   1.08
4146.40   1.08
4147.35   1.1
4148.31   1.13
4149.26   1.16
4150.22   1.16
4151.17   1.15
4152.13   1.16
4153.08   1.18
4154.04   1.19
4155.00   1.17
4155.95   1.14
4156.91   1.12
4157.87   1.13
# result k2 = 0.00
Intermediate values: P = 1.16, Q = 1.16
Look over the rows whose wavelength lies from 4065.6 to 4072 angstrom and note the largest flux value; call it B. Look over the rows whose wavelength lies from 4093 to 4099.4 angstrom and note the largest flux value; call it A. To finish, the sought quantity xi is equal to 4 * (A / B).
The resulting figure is 4.25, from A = 1.35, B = 1.27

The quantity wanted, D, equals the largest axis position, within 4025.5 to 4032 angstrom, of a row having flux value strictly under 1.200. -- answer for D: 4031.54 angstrom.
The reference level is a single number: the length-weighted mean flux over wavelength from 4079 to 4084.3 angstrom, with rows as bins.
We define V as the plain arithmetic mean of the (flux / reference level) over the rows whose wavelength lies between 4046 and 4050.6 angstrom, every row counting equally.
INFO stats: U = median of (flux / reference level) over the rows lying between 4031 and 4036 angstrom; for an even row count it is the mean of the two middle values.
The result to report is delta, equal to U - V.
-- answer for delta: -0.01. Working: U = 0.95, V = 0.96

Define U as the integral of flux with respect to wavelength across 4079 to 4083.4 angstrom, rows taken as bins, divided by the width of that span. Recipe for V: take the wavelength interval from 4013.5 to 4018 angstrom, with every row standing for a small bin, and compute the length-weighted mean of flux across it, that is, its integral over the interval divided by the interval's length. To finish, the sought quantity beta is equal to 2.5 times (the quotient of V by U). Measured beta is 2.33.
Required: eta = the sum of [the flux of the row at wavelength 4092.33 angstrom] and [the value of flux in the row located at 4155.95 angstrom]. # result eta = 2.48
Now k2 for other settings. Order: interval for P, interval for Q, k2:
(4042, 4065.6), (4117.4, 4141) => 0.09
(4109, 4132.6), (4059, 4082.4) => 0.09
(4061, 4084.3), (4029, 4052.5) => 0.03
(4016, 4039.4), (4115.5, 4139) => 0.07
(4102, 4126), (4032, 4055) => 0.16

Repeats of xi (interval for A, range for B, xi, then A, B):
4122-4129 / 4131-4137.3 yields 4.32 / 1.34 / 1.24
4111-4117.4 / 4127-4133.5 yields 4.45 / 1.38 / 1.24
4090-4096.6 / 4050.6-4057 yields 4.70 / 1.35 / 1.15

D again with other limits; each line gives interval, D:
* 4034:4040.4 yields 4039.90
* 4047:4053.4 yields 4052.95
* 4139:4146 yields 4145.44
